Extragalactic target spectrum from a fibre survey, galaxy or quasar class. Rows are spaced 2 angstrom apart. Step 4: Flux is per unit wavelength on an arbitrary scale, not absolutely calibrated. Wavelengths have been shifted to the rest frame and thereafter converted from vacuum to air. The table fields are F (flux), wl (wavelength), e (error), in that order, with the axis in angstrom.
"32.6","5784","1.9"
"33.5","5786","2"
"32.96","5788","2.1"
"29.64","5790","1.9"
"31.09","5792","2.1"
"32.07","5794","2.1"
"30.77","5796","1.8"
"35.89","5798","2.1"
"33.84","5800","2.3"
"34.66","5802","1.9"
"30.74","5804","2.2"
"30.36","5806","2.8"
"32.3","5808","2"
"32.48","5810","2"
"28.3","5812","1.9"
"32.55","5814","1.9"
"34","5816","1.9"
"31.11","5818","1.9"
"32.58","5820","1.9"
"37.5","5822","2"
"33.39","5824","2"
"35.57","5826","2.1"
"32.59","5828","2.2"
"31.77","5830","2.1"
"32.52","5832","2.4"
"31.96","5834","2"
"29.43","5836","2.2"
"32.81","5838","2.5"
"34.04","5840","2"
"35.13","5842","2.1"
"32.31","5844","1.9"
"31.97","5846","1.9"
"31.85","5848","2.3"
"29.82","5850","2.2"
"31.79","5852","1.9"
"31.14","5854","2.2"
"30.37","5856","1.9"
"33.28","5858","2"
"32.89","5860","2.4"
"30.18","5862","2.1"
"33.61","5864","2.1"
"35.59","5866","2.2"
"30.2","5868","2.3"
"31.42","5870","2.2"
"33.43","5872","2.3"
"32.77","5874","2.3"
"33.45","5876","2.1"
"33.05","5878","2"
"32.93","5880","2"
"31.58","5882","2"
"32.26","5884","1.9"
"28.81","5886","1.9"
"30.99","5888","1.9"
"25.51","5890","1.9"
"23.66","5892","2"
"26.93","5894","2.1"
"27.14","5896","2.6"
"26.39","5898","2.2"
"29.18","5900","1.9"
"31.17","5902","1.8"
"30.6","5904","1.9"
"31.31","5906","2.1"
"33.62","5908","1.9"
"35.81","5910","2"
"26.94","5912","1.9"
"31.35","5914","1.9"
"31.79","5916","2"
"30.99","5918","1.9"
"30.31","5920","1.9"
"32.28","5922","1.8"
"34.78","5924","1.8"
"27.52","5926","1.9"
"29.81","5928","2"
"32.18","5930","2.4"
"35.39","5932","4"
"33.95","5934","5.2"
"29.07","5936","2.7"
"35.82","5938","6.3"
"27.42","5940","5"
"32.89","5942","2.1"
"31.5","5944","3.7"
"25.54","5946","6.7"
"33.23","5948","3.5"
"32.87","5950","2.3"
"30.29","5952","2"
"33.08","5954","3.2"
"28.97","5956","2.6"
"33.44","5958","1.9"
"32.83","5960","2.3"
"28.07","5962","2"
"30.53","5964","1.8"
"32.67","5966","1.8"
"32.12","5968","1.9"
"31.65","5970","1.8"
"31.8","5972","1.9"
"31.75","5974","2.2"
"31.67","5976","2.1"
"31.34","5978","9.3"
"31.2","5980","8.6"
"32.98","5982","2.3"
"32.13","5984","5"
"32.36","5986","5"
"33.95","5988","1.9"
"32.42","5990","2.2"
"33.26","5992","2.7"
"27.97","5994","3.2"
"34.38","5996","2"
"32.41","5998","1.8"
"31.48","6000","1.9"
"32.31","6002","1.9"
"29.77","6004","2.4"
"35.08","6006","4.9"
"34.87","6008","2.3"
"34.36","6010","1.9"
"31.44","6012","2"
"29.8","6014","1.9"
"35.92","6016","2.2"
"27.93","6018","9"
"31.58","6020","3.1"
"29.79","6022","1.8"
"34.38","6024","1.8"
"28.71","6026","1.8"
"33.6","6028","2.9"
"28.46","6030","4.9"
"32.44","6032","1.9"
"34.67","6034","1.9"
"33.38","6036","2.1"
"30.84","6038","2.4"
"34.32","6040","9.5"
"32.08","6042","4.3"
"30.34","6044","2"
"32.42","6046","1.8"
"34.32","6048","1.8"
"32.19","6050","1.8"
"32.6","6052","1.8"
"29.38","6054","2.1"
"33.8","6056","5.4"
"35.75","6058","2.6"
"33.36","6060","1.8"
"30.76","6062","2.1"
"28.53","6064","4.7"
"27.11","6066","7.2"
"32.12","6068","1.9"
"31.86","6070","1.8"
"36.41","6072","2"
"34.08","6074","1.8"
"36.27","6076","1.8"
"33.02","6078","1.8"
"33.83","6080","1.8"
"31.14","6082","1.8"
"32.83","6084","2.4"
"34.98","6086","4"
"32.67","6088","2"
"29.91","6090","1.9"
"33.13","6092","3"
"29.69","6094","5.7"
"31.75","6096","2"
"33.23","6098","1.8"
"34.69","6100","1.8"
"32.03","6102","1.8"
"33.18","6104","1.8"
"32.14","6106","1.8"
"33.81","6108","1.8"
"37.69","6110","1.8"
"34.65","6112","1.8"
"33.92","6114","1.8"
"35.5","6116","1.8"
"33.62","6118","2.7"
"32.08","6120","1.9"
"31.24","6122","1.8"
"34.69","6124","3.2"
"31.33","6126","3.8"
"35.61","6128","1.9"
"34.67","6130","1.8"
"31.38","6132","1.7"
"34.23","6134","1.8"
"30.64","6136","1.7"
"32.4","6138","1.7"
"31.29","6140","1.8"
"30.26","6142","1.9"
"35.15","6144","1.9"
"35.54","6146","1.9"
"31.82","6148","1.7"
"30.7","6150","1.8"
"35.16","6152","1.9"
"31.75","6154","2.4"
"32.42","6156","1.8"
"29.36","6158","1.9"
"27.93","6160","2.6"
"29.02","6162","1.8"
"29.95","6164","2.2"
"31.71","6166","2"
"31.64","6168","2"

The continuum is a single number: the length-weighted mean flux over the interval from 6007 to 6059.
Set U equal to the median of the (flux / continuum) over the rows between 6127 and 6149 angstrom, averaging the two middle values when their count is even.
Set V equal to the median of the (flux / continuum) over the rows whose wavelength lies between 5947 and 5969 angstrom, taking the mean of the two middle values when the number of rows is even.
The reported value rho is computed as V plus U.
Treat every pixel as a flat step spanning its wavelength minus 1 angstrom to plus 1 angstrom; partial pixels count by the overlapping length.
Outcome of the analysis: 2.02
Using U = 1.00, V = 1.01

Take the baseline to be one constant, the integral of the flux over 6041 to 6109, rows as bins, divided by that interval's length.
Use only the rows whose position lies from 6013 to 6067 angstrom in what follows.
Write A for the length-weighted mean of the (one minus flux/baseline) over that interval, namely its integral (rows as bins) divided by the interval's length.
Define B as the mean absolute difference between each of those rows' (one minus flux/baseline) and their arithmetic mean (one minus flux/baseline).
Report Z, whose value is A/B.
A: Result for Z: 0.3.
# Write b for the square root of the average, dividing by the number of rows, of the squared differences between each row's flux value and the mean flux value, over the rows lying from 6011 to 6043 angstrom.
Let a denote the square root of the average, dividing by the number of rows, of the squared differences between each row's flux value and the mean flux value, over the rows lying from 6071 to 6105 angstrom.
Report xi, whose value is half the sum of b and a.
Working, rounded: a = 1.8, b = 2.4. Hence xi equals 2.1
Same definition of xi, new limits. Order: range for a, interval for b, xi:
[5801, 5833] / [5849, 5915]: 2.4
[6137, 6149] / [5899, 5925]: 2.1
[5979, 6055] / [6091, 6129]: 2.0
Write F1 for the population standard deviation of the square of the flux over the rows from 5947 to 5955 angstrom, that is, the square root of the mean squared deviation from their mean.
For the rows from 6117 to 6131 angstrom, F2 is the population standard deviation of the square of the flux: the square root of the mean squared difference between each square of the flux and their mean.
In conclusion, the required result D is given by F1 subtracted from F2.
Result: 33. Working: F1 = 76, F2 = 109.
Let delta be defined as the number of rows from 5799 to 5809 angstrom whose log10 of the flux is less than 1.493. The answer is 2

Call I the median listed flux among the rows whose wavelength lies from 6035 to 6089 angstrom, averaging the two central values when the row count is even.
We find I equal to 32.7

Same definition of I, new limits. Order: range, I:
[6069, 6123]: 33.2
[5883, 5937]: 31.0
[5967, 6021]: 32.1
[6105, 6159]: 32.4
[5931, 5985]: 31.8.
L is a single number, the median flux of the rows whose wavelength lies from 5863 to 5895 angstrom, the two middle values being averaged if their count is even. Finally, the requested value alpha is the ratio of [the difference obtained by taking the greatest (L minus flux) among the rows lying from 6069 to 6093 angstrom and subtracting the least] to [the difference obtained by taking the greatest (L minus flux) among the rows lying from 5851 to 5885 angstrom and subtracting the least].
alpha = 1.2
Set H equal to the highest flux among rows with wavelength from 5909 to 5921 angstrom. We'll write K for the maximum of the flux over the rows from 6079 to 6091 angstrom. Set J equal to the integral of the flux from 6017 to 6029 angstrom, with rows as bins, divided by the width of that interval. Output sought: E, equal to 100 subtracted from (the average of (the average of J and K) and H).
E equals -66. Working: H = 35.81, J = 31.0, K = 34.98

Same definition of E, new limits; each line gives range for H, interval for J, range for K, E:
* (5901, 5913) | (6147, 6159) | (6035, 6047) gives -66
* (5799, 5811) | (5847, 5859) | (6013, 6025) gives -66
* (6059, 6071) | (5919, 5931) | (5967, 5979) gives -68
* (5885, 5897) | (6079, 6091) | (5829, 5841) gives -68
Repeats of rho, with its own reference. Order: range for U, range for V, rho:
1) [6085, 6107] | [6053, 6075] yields 2.01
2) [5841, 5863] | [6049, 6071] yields 1.98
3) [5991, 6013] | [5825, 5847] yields 2.01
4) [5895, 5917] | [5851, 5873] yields 1.95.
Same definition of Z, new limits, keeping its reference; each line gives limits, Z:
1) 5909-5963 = 0.5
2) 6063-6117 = -0.3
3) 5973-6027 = 0.3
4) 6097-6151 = -0.5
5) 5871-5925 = 0.8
